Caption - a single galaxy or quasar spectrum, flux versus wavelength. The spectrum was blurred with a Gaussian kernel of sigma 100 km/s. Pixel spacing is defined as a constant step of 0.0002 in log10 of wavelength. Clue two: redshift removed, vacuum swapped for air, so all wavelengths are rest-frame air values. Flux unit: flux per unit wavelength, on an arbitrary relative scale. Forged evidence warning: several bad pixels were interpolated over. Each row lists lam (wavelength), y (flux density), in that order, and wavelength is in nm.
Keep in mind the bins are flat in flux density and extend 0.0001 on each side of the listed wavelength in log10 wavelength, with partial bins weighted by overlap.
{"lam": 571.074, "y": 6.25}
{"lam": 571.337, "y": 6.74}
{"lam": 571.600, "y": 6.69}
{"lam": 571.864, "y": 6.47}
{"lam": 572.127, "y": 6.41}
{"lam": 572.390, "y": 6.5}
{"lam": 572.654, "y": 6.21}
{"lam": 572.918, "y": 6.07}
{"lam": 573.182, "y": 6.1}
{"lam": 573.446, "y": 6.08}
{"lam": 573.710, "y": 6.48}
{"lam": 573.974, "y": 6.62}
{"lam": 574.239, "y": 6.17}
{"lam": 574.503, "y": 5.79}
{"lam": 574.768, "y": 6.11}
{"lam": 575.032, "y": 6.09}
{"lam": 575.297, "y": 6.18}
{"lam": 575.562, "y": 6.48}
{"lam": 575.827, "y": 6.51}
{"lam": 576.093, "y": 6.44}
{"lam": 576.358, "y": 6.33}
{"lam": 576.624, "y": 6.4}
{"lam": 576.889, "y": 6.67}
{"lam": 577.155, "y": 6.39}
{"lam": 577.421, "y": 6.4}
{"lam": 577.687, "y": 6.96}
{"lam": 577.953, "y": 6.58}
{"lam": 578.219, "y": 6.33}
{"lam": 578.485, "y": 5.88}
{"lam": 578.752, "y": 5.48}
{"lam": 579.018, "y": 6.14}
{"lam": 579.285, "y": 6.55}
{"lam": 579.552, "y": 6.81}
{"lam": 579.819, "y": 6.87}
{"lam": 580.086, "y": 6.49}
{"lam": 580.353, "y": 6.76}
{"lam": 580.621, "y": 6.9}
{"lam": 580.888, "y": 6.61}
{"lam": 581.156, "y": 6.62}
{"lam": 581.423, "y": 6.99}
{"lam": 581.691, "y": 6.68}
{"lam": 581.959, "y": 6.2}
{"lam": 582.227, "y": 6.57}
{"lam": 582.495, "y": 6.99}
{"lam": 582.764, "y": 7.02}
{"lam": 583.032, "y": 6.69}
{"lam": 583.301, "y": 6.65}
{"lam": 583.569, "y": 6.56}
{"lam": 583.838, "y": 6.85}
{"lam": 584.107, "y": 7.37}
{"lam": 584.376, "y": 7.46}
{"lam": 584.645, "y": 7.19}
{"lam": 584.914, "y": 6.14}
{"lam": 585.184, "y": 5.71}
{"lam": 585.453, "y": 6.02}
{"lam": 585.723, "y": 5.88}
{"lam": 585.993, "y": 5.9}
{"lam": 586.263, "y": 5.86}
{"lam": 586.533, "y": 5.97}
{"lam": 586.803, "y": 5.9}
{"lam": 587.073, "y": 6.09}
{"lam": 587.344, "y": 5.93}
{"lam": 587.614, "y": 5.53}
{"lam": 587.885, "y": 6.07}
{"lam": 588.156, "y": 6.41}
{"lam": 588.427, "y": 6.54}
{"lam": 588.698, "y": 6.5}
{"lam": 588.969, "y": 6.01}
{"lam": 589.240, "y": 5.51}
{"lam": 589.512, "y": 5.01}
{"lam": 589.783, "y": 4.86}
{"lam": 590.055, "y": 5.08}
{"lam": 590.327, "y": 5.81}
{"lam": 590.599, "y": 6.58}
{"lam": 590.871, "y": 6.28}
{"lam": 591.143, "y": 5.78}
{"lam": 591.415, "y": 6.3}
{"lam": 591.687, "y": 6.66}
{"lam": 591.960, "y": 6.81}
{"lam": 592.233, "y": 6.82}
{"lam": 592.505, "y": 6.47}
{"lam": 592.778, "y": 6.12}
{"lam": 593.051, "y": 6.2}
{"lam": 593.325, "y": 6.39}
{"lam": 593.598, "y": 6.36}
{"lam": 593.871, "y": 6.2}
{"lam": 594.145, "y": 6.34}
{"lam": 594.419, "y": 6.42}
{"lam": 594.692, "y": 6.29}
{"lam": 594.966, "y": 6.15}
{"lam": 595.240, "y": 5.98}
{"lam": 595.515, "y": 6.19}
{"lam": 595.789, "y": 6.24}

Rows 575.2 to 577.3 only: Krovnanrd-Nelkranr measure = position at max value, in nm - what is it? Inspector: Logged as 576.889 nm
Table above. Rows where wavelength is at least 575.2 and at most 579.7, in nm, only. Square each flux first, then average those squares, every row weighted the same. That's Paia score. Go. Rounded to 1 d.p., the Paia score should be 40.9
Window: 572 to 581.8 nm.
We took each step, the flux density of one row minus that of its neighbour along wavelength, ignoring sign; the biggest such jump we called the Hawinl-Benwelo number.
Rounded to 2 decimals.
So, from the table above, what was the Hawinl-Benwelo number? 0.66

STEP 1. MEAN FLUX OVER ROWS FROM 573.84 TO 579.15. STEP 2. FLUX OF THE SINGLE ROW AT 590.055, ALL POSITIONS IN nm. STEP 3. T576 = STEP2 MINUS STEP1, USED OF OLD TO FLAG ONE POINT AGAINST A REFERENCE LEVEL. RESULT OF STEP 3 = -1.22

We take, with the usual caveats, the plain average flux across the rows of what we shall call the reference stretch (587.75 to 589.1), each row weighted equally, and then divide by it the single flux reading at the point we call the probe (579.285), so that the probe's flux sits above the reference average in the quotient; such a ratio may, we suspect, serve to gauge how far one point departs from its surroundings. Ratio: 1.04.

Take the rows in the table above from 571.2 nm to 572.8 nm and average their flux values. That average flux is 6.50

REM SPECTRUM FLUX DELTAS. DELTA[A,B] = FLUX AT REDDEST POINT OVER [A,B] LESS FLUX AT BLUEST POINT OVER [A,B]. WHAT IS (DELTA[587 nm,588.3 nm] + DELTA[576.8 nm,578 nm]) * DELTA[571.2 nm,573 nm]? -0.15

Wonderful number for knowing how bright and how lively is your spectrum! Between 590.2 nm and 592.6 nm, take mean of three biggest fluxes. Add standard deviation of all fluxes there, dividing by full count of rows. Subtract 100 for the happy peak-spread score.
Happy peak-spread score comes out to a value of -92.9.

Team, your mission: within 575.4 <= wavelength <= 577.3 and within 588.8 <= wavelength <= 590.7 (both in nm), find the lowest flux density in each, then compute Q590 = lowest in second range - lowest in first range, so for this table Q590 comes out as -1.5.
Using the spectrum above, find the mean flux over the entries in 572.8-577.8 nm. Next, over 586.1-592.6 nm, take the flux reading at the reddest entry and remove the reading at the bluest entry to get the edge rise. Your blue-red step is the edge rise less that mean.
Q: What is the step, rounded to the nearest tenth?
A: -5.7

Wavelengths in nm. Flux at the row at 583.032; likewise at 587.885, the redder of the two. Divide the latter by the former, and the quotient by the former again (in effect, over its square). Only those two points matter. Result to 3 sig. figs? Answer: 0.136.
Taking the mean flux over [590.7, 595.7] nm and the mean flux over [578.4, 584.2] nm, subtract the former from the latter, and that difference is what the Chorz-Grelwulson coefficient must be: 0.3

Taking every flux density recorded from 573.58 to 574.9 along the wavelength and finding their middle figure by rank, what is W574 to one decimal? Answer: 6.2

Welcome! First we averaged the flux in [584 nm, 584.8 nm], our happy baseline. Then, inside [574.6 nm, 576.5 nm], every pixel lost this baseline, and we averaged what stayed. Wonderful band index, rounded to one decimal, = -1.0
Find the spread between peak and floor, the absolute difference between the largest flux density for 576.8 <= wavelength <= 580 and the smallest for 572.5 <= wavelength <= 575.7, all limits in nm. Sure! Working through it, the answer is 1.2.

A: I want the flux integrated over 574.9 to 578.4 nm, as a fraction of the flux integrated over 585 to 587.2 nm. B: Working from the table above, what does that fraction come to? 1.7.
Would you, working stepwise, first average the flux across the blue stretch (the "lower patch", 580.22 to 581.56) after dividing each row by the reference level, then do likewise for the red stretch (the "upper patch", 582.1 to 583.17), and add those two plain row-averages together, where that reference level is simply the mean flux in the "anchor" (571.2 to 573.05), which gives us 2.11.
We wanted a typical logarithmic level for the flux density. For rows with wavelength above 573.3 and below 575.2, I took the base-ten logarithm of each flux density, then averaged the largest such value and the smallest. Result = 0.792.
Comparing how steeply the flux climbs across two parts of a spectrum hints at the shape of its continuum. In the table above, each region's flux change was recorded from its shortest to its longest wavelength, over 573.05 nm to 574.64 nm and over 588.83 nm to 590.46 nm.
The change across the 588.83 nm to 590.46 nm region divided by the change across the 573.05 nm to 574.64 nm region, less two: -1.35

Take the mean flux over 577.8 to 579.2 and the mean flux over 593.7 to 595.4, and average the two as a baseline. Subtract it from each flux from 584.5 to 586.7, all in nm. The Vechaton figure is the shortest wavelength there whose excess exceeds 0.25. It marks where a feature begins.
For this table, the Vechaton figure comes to 584.645 nm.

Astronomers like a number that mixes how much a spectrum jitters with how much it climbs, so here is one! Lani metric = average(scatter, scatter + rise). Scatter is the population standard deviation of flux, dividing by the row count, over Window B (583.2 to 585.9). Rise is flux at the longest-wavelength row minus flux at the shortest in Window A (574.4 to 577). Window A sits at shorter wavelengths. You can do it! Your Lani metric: 1.0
